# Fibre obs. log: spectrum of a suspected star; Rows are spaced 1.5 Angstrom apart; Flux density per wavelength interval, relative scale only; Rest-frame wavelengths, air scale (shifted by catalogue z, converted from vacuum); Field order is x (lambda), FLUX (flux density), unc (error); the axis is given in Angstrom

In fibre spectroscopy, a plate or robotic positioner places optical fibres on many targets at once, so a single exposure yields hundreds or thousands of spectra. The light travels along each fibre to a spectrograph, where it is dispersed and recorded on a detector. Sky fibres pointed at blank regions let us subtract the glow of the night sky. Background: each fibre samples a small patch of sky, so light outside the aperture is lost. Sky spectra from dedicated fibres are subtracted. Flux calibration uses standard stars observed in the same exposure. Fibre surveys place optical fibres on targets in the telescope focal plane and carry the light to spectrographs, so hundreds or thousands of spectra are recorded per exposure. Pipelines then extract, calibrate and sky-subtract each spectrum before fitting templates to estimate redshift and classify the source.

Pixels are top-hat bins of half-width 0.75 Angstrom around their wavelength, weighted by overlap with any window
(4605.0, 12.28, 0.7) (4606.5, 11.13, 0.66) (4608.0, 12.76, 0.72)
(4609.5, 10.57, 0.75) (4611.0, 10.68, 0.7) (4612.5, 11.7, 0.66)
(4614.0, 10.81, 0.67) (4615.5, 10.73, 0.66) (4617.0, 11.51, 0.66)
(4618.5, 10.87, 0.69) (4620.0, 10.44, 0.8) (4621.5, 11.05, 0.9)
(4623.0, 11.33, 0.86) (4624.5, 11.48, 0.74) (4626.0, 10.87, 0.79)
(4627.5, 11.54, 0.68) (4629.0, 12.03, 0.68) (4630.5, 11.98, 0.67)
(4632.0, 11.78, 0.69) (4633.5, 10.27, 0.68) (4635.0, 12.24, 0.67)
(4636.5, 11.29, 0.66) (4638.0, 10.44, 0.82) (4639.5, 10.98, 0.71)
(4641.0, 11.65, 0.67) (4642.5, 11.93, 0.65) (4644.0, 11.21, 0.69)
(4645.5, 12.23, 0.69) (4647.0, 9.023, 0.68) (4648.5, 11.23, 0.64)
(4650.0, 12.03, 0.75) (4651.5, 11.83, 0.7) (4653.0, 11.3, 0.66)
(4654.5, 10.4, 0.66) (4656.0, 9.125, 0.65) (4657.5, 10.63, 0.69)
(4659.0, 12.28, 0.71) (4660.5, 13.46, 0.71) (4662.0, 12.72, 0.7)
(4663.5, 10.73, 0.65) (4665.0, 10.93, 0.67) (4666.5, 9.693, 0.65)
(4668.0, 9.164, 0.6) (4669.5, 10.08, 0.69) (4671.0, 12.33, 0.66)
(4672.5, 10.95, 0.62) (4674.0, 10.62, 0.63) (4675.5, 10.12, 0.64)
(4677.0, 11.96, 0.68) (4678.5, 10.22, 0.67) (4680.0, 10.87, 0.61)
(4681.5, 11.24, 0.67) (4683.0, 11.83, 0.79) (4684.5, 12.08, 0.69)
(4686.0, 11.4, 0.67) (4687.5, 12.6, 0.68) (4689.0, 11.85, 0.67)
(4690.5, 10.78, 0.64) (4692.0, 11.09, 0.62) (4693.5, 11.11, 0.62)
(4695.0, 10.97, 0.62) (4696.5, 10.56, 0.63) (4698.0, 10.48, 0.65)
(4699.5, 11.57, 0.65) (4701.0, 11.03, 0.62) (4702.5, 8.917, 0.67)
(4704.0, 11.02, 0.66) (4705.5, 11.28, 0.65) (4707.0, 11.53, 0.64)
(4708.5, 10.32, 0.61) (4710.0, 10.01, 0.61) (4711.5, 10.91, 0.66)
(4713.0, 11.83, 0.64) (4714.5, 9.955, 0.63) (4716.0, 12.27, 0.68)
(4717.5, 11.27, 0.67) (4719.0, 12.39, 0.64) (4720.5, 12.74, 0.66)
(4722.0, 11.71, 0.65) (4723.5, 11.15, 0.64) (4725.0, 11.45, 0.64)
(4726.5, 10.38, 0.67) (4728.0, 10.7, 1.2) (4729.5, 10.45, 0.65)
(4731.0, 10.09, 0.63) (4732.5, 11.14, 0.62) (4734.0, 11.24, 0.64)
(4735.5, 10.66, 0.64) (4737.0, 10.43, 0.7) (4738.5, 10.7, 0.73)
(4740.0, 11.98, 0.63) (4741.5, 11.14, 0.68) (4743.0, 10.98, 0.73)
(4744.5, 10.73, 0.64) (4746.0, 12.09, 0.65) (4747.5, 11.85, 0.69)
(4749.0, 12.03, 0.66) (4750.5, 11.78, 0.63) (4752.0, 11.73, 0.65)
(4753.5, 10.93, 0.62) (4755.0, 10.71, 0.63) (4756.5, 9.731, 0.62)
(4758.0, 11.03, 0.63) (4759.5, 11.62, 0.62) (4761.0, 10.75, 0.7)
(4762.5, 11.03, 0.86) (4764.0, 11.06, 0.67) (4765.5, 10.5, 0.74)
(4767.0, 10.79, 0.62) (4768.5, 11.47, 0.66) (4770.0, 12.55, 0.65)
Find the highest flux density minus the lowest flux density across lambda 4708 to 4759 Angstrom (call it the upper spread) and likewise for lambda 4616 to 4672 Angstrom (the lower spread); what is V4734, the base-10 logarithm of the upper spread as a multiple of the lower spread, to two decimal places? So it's -0.17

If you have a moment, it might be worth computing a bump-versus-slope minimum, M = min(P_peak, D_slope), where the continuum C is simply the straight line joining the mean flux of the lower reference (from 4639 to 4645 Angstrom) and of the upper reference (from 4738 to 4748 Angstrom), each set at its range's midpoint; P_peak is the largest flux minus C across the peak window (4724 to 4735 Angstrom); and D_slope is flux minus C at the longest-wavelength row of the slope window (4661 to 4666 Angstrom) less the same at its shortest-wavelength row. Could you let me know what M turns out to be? -1.8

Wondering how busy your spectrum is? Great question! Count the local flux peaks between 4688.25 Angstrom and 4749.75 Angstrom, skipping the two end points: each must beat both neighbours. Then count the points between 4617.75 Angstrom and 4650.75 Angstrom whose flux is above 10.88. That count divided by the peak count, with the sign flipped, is -1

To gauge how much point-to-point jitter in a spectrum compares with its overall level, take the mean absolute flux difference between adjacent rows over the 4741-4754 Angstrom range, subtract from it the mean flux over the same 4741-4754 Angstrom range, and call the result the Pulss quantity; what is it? -11.1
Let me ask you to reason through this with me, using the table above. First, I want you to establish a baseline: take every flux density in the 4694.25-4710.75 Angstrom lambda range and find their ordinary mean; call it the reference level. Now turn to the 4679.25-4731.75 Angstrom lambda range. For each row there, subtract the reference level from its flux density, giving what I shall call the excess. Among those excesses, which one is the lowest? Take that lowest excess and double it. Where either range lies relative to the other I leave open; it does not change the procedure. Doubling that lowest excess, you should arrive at -4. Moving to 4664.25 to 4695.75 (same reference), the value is -3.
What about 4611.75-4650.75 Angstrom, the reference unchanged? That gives -3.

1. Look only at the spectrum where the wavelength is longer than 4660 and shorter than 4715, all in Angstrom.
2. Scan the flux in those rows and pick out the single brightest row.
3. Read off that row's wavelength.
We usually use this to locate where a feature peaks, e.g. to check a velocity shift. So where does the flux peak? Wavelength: 4660.5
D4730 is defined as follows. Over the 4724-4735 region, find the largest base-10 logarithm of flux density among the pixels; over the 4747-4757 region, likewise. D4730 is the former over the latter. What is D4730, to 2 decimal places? 0.98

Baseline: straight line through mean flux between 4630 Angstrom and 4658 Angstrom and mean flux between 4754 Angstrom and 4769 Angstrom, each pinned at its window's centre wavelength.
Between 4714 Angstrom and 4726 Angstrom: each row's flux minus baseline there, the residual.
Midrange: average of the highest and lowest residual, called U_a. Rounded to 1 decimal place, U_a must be 0.4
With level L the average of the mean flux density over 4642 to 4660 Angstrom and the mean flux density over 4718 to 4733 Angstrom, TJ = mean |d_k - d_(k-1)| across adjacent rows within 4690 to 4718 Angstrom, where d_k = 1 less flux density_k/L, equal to 0.079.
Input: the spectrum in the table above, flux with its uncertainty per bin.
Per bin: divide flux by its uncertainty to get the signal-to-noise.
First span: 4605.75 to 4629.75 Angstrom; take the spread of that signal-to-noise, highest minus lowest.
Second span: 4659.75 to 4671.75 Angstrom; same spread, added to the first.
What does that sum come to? 9.8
